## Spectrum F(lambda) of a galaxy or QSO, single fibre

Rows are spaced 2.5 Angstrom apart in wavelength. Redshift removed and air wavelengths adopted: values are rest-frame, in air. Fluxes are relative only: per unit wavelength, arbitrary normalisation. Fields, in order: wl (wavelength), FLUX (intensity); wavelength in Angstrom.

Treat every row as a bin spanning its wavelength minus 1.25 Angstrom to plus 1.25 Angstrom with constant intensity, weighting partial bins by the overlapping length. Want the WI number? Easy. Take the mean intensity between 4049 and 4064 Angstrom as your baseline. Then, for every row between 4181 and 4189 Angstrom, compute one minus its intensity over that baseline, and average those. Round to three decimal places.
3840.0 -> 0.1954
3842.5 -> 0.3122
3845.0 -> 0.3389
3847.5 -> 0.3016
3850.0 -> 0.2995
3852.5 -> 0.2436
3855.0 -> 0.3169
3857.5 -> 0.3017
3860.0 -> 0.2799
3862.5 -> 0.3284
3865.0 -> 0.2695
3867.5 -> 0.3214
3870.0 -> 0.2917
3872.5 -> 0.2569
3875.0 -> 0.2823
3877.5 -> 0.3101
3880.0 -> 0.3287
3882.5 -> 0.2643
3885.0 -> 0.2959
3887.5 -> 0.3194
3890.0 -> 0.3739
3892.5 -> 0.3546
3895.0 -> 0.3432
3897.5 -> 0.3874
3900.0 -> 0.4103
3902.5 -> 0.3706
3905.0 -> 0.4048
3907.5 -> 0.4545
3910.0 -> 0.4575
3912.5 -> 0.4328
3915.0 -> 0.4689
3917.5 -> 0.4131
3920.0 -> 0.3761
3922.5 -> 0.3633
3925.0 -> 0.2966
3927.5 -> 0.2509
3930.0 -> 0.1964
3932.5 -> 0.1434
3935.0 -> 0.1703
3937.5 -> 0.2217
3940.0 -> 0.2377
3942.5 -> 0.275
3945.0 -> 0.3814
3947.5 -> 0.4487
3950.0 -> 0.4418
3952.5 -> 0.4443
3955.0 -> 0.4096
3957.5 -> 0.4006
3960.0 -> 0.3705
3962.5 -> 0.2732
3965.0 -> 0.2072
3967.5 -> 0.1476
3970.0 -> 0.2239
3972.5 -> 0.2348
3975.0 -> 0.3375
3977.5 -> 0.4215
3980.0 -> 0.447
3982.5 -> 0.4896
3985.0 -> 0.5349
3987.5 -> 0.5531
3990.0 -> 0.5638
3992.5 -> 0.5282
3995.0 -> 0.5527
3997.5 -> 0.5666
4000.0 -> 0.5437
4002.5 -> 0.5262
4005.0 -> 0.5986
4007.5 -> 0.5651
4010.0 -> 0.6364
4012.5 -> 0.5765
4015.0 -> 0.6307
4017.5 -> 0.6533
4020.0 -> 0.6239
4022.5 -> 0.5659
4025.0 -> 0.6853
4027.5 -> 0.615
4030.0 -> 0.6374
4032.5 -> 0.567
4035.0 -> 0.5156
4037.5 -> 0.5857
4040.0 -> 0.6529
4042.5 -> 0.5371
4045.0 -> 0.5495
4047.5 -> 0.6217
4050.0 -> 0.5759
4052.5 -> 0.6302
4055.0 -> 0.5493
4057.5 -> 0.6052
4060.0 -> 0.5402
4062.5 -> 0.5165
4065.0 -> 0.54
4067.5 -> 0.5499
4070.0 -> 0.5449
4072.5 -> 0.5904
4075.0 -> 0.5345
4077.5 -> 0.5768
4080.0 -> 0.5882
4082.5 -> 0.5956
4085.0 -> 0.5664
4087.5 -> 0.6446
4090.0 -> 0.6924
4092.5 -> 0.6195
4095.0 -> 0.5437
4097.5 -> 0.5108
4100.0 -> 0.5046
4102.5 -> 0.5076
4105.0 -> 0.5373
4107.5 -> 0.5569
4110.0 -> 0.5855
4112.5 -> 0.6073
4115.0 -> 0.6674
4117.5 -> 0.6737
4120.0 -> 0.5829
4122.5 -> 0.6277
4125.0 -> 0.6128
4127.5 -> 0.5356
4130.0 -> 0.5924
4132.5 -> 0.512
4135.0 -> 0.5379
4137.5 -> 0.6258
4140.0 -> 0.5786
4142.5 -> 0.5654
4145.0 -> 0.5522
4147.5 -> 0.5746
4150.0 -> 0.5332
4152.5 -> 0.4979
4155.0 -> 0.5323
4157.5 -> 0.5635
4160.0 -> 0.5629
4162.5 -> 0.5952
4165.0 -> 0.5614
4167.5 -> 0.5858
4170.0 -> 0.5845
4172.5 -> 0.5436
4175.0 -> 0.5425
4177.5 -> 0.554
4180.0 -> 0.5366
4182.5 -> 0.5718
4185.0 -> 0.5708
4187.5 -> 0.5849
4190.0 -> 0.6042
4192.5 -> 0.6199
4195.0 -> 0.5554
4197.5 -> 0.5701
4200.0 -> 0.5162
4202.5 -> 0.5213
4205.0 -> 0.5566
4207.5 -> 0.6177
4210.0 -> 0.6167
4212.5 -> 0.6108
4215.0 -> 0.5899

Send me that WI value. -0.011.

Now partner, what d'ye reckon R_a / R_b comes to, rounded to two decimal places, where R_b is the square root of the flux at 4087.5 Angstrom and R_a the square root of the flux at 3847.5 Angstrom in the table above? 0.68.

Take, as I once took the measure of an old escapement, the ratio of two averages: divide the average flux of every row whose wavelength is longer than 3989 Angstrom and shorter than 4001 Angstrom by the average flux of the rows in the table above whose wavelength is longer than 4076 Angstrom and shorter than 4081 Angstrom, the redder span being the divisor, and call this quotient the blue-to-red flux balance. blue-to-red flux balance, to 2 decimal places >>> 0.95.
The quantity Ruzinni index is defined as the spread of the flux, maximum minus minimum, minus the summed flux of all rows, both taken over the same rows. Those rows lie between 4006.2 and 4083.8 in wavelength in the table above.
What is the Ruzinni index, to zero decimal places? -18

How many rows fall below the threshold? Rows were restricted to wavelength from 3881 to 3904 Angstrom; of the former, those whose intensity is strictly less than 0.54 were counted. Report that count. 9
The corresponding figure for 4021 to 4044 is 2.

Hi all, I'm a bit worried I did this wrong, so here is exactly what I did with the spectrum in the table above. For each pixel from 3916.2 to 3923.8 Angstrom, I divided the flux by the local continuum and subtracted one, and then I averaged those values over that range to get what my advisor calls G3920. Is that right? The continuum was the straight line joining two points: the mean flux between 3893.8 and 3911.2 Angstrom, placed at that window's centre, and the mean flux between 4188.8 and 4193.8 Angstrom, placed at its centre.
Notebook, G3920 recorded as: -0.078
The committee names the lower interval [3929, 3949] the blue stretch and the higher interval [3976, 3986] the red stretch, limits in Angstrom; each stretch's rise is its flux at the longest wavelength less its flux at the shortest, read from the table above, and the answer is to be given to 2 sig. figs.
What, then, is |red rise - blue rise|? 0.14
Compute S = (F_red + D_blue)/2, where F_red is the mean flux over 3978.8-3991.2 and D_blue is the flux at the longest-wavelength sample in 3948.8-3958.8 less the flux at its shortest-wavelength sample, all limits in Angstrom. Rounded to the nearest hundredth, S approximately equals 0.24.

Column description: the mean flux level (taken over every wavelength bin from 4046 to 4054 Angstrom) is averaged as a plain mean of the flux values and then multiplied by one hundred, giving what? 61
